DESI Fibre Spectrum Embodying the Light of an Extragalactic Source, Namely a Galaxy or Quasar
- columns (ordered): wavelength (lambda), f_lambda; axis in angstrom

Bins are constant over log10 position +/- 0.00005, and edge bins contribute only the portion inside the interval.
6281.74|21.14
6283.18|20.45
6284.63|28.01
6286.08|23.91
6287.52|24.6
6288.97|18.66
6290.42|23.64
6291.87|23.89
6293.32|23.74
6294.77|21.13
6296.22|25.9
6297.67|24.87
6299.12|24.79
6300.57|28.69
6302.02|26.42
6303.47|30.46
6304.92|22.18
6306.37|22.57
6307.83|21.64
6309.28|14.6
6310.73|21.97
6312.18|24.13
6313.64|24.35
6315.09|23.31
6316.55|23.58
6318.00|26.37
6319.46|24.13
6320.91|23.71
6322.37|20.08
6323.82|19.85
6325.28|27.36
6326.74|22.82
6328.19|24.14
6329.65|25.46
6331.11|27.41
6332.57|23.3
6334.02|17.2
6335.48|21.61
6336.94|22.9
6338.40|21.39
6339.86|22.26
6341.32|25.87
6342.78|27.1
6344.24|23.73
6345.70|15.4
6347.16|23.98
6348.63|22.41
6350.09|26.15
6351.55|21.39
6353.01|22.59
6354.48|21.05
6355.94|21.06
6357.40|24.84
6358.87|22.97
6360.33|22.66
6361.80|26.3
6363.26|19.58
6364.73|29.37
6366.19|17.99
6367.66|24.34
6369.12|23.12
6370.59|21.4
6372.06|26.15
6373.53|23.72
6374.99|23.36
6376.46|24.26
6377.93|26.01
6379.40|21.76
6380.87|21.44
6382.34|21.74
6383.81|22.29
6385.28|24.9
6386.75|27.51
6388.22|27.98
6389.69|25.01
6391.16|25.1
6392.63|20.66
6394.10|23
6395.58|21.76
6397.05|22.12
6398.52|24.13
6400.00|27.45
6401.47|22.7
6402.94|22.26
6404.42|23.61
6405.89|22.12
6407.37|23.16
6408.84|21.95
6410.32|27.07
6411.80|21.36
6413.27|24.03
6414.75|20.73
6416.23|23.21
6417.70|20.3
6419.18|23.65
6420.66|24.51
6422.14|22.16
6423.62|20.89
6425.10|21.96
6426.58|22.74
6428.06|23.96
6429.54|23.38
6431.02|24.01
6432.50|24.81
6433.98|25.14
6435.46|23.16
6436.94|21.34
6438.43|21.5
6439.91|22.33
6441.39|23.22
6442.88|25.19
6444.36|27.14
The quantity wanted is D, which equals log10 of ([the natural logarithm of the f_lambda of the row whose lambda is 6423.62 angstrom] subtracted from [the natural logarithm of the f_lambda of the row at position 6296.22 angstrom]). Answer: -0.7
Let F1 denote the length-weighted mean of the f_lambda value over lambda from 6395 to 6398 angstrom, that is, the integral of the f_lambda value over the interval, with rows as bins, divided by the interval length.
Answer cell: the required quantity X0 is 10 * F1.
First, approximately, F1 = 22.2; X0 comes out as 222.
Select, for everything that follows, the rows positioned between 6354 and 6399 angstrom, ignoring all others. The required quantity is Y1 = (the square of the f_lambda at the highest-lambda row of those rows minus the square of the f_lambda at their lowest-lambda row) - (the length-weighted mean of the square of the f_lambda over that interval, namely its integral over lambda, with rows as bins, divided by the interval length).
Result -418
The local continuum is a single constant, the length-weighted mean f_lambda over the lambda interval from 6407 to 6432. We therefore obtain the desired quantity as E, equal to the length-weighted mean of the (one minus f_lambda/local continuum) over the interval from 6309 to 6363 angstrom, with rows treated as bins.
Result -0.004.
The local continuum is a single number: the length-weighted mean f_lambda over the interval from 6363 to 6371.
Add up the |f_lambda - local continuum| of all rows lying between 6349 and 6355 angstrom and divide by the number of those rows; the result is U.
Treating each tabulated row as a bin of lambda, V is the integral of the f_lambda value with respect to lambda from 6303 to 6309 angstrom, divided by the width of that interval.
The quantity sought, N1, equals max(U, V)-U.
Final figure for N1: 21.5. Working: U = 1.7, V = 23.2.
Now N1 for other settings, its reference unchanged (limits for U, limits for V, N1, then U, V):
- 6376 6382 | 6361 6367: 21.5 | 1.8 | 23.3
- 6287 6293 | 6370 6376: 21.8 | 1.9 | 23.7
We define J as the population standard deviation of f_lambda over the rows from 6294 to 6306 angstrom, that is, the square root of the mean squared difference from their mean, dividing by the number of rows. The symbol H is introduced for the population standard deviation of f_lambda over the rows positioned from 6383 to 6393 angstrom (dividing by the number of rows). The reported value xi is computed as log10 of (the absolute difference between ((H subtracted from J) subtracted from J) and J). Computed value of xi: -0.33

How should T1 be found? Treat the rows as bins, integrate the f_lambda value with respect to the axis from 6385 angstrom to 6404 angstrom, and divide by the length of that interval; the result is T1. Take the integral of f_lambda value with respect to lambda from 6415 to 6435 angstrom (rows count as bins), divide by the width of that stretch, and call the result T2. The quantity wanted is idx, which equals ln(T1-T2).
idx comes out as 0.1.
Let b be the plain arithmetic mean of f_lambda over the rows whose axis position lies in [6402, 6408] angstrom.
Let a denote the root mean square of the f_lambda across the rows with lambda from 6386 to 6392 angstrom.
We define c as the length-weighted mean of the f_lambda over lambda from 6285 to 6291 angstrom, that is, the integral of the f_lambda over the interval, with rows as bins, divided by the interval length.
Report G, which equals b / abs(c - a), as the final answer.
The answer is 7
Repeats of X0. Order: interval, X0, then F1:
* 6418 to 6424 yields 227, 22.7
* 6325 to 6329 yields 245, 24.5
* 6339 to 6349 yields 230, 23.0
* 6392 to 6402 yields 231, 23.1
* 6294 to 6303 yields 254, 25.4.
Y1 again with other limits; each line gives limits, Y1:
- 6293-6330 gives -489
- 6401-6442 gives -503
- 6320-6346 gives -864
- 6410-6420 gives -695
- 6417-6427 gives -394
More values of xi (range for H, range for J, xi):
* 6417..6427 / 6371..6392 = -0.17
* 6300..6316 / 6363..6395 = 0.10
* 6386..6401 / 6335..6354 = -0.47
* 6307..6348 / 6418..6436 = 0.29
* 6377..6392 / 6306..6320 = -0.18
